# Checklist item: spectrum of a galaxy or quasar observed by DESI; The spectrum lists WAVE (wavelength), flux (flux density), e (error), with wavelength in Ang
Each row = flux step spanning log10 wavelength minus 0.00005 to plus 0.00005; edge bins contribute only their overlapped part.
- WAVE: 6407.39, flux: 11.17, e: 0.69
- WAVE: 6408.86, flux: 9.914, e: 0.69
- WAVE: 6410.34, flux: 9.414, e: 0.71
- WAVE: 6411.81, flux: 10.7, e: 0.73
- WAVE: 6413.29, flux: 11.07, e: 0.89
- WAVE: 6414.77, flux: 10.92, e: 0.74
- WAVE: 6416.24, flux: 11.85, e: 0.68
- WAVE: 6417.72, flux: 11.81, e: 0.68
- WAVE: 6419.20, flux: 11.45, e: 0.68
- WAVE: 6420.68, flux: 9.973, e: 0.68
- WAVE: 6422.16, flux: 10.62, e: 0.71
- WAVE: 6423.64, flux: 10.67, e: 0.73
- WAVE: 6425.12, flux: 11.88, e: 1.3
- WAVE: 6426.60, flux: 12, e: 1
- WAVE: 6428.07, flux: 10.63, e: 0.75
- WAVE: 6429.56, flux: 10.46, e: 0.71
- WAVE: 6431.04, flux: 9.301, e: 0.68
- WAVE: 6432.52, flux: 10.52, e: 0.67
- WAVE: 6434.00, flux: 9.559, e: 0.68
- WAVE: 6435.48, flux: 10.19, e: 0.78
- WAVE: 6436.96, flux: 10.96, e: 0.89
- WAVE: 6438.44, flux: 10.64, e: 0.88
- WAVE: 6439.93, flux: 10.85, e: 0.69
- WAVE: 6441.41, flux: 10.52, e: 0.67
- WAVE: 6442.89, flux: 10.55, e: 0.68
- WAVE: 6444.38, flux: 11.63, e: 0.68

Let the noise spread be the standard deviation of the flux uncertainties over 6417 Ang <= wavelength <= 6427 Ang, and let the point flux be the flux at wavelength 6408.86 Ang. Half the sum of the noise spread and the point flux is 5.1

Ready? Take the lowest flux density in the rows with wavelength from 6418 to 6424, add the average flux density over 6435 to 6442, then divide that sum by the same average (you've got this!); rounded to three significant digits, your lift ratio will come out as 1.94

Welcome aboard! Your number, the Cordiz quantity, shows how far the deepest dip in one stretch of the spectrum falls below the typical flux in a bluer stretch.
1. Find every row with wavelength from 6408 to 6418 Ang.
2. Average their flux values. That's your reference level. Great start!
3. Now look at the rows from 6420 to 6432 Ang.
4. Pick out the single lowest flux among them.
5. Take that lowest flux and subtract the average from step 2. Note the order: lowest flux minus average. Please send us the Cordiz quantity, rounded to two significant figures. -1.5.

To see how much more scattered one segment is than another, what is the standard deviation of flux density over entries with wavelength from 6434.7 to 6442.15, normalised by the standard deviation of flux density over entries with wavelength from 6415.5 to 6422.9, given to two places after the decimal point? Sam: 0.37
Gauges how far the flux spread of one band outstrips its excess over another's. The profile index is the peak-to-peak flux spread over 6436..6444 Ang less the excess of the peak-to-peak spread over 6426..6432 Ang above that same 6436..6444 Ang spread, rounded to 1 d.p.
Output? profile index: -1.8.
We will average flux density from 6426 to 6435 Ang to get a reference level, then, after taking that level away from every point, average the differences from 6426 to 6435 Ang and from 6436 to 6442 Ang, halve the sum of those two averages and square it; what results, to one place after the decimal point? 0.0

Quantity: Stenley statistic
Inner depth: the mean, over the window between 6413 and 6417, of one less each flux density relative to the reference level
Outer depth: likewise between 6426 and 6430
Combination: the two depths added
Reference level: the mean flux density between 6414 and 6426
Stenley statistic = 0.00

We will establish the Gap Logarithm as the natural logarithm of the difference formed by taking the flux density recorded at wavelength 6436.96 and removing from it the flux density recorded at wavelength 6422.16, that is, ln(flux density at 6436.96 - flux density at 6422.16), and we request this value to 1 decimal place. -1.1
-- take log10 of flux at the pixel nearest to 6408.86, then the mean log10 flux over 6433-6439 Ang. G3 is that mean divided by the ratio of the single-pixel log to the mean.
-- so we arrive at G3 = 1.03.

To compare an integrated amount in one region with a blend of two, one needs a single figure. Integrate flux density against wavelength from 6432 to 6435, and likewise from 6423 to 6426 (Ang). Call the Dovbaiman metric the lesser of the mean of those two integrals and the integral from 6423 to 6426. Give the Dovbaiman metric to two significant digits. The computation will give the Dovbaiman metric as 32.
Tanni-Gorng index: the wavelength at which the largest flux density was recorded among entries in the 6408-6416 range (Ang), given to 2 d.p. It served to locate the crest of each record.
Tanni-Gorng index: 6413.29 Ang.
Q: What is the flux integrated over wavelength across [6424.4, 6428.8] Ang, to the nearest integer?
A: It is 51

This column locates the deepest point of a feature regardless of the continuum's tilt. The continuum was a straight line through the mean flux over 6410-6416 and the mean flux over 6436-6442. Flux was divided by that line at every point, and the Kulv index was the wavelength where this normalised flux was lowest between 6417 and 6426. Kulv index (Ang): 6420.68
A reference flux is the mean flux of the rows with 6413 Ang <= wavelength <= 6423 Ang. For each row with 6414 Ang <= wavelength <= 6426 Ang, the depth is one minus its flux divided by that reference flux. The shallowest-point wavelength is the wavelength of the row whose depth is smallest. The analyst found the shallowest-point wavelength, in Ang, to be 6425.12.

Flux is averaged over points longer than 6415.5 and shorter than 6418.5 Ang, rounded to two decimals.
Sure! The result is 11.83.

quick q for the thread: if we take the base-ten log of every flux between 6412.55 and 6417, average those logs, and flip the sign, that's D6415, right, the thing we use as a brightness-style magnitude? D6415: -1.05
